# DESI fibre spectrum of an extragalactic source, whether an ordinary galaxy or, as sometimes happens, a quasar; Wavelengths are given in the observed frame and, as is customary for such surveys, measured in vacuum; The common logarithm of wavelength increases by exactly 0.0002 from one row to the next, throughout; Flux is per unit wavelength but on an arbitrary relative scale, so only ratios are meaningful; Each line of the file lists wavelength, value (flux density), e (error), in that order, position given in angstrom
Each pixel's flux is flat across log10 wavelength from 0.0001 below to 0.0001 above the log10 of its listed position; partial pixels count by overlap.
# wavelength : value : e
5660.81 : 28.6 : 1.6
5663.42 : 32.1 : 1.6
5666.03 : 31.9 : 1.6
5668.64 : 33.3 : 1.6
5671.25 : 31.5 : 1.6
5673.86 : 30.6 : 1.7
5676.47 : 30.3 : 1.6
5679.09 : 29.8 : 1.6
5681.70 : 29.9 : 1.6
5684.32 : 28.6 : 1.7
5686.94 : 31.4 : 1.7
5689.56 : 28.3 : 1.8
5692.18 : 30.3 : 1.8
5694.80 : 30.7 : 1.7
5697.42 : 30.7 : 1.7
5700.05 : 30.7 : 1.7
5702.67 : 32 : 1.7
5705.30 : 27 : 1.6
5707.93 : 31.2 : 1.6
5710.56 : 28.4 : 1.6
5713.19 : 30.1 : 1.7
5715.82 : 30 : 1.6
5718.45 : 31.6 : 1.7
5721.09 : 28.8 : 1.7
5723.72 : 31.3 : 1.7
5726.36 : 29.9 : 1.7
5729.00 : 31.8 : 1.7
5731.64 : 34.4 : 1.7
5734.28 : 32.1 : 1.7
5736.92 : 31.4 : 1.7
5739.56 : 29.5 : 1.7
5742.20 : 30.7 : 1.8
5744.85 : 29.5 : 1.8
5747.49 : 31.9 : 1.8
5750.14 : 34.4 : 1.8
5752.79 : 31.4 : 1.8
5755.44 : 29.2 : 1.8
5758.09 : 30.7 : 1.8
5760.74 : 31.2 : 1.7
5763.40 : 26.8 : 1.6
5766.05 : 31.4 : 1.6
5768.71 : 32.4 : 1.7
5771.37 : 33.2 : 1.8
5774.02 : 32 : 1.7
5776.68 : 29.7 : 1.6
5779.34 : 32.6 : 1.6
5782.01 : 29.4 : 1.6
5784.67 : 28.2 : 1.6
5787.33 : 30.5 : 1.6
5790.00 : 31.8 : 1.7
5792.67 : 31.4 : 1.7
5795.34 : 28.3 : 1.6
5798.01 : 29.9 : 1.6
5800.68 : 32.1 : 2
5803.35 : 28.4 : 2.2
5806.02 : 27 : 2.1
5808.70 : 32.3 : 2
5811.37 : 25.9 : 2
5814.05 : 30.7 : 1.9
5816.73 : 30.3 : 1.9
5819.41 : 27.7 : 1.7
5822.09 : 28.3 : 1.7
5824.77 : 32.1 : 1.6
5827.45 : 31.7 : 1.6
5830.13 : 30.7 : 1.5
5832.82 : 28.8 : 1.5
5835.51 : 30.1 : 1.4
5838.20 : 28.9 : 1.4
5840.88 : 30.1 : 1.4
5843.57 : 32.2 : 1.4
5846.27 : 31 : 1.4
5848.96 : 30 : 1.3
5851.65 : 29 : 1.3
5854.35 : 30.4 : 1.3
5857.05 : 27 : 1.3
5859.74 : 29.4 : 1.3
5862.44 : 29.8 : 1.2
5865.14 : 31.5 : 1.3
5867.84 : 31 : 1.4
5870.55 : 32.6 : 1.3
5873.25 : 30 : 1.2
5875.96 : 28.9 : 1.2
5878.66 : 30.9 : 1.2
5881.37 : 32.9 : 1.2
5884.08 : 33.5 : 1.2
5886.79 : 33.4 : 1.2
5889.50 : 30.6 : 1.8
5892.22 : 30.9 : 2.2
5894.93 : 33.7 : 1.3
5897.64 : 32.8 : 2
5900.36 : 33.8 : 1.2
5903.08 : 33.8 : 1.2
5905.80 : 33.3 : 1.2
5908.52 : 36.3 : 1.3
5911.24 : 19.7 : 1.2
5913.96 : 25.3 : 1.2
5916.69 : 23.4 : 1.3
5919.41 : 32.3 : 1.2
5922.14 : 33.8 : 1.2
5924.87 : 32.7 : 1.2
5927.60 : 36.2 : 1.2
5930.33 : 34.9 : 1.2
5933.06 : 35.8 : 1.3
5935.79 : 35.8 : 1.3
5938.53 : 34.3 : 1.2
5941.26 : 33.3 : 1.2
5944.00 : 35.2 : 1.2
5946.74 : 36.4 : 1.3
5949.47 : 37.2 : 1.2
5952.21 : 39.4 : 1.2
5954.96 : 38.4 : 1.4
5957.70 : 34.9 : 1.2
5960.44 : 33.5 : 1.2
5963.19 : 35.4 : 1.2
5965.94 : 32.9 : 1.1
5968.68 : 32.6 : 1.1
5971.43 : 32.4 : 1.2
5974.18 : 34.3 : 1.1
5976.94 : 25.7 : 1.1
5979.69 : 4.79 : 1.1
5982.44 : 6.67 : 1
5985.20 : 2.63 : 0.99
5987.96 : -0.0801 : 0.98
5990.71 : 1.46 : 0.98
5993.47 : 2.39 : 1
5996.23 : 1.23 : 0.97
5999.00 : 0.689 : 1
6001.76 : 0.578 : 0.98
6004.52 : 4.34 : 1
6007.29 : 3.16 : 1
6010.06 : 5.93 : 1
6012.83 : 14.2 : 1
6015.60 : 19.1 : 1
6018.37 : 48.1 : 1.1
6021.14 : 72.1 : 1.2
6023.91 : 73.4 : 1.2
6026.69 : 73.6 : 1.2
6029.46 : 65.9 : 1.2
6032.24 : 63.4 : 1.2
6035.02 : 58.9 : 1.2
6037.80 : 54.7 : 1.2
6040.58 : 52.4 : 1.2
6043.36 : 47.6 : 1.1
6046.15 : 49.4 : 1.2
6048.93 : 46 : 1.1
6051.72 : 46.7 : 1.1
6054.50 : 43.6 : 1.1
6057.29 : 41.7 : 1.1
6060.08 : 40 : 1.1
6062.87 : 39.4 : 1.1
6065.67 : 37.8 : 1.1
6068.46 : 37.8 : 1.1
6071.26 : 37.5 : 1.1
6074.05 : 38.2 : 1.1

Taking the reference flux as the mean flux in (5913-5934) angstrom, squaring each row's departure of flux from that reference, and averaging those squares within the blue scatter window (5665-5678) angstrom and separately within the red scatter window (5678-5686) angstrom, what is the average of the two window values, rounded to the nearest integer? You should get 4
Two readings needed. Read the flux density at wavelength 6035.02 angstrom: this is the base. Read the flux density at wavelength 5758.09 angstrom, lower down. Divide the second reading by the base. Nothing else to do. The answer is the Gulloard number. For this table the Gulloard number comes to 0.5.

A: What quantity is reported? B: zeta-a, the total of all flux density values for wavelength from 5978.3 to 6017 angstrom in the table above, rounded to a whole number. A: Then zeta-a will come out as 67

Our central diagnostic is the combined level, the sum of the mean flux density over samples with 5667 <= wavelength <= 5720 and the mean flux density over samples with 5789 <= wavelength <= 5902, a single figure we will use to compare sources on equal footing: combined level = 61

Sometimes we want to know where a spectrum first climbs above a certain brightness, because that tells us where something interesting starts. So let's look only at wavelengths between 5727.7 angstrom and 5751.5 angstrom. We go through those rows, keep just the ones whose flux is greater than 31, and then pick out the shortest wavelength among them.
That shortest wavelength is 5729.00 angstrom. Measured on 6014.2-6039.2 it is 6018.37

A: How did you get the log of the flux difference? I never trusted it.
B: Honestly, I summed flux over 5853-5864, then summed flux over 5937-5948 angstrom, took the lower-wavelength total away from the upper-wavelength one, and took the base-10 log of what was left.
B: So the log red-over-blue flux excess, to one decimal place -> 1.4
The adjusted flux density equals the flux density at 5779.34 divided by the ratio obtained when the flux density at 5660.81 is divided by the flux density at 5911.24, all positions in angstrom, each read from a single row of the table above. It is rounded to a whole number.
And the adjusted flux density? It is 22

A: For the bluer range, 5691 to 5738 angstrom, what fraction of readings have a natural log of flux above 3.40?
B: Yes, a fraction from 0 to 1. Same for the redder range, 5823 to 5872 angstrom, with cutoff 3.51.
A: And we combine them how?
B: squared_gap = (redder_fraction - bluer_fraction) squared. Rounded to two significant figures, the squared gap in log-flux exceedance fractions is 0.60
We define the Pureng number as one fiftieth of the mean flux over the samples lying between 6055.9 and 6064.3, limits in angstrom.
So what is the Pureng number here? 0.81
